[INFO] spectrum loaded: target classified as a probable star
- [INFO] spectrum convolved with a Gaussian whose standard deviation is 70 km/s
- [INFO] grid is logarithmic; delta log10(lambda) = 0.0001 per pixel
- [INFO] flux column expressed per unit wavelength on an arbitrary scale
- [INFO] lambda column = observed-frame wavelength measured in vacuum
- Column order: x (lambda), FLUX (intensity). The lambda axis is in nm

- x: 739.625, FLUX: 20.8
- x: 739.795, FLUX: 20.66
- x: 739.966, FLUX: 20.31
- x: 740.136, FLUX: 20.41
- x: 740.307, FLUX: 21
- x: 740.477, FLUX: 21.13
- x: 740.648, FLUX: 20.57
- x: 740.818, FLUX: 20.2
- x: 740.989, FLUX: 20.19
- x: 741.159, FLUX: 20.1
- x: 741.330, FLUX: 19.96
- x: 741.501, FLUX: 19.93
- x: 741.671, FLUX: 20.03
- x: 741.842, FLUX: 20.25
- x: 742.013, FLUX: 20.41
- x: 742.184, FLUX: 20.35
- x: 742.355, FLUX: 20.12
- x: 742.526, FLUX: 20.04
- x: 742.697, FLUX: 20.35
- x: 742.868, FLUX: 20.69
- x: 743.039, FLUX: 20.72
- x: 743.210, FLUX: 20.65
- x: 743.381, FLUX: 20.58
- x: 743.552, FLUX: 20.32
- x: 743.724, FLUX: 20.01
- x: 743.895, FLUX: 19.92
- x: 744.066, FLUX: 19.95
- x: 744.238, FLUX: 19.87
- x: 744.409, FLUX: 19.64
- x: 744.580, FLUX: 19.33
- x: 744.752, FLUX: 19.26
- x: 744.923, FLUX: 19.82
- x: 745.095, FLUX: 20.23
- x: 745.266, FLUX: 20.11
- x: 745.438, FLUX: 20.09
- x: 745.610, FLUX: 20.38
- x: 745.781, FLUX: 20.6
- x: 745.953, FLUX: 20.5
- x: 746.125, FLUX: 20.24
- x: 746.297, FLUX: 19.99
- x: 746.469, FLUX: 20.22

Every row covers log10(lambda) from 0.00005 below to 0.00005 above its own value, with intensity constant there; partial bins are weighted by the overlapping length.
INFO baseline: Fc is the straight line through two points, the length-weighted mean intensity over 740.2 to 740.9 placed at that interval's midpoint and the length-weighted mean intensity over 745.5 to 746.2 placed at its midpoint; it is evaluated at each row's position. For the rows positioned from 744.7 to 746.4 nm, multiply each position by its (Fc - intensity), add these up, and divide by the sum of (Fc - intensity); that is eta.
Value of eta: 745.14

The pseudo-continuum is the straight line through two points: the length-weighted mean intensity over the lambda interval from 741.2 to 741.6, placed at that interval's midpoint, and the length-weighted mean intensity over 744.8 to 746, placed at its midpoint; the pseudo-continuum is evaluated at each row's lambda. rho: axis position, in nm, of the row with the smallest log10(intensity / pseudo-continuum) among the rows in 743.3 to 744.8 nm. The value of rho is 744.752 nm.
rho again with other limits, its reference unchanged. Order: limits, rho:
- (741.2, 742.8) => 741.501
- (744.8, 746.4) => 744.923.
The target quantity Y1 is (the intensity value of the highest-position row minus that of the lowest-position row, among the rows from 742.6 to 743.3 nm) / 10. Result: 0.03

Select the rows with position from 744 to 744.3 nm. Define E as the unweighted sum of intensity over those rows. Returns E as 39.8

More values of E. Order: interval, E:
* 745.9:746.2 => 40.7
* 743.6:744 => 39.9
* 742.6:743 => 41.0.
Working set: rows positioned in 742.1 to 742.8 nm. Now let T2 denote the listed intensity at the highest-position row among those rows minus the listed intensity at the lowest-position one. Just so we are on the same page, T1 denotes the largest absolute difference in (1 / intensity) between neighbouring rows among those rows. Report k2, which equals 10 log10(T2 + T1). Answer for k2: -31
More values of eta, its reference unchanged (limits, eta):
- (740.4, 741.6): 741.27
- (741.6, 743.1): 742.07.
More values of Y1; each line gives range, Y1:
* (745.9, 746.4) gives -0.05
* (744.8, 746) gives 0.07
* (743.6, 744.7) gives -0.07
